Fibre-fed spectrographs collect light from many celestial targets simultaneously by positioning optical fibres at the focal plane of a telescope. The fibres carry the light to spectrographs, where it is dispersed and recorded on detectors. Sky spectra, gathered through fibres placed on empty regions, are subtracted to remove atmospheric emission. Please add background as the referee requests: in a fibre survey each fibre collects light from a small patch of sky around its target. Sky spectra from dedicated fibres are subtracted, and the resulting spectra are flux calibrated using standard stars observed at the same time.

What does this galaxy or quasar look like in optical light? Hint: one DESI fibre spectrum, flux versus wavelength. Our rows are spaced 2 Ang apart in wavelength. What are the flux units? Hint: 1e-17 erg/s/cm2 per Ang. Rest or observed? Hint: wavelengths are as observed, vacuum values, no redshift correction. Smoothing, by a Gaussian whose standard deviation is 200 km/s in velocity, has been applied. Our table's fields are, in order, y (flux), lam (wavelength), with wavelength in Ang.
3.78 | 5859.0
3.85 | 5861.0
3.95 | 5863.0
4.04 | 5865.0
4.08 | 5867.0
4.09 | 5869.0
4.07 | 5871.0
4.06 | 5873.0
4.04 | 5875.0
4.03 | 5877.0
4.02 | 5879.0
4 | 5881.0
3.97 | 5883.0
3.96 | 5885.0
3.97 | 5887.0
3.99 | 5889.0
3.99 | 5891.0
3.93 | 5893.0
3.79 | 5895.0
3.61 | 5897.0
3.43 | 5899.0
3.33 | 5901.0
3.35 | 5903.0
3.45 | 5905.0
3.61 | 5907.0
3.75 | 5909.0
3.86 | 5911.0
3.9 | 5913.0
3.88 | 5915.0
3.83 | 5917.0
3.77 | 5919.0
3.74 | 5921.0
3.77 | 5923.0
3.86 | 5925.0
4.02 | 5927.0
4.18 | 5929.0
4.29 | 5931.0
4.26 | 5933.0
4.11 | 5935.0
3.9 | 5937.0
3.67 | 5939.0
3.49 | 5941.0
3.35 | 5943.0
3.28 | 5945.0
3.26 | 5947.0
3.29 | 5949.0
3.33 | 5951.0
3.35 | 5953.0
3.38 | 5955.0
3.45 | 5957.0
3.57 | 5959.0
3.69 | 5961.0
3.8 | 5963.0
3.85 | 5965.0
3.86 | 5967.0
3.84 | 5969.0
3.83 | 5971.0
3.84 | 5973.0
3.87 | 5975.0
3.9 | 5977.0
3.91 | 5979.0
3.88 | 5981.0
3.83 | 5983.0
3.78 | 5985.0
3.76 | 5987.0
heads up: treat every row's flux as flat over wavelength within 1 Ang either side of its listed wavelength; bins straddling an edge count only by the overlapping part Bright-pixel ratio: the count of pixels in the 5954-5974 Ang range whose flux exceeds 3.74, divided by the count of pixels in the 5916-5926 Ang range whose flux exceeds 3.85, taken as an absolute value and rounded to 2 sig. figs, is 6.0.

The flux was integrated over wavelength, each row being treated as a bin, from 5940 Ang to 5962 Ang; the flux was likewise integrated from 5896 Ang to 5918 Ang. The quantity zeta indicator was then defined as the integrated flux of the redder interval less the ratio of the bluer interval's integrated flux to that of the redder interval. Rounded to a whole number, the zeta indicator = 74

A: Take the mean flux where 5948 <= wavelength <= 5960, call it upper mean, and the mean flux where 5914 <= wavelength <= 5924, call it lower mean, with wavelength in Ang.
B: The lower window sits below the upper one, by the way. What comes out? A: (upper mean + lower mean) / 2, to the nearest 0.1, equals 3.6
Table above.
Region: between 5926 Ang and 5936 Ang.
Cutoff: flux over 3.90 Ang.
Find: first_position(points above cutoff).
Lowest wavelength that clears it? 5927.0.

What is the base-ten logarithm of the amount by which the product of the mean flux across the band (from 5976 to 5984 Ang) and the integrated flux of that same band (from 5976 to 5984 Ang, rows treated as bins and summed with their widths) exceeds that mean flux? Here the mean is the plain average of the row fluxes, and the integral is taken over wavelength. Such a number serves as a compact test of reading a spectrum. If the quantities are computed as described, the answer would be 2.07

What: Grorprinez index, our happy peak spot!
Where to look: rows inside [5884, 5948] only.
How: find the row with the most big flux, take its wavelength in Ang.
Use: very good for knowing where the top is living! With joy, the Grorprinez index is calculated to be 5931.0 Ang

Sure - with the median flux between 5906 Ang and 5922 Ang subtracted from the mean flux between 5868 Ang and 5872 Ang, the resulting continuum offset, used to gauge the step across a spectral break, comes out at 0.28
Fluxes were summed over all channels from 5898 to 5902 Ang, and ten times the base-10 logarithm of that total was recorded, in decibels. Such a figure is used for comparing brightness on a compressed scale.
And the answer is 8.30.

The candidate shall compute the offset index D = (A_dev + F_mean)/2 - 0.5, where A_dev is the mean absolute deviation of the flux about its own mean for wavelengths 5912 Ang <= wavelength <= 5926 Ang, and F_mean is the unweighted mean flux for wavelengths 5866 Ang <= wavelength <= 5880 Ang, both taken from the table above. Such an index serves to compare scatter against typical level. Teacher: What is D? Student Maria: 1.55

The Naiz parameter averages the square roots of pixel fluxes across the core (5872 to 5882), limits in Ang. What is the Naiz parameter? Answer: 2.01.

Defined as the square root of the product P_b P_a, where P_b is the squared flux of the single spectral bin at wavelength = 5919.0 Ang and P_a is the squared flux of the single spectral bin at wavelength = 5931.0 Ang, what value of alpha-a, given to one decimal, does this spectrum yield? 16.2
